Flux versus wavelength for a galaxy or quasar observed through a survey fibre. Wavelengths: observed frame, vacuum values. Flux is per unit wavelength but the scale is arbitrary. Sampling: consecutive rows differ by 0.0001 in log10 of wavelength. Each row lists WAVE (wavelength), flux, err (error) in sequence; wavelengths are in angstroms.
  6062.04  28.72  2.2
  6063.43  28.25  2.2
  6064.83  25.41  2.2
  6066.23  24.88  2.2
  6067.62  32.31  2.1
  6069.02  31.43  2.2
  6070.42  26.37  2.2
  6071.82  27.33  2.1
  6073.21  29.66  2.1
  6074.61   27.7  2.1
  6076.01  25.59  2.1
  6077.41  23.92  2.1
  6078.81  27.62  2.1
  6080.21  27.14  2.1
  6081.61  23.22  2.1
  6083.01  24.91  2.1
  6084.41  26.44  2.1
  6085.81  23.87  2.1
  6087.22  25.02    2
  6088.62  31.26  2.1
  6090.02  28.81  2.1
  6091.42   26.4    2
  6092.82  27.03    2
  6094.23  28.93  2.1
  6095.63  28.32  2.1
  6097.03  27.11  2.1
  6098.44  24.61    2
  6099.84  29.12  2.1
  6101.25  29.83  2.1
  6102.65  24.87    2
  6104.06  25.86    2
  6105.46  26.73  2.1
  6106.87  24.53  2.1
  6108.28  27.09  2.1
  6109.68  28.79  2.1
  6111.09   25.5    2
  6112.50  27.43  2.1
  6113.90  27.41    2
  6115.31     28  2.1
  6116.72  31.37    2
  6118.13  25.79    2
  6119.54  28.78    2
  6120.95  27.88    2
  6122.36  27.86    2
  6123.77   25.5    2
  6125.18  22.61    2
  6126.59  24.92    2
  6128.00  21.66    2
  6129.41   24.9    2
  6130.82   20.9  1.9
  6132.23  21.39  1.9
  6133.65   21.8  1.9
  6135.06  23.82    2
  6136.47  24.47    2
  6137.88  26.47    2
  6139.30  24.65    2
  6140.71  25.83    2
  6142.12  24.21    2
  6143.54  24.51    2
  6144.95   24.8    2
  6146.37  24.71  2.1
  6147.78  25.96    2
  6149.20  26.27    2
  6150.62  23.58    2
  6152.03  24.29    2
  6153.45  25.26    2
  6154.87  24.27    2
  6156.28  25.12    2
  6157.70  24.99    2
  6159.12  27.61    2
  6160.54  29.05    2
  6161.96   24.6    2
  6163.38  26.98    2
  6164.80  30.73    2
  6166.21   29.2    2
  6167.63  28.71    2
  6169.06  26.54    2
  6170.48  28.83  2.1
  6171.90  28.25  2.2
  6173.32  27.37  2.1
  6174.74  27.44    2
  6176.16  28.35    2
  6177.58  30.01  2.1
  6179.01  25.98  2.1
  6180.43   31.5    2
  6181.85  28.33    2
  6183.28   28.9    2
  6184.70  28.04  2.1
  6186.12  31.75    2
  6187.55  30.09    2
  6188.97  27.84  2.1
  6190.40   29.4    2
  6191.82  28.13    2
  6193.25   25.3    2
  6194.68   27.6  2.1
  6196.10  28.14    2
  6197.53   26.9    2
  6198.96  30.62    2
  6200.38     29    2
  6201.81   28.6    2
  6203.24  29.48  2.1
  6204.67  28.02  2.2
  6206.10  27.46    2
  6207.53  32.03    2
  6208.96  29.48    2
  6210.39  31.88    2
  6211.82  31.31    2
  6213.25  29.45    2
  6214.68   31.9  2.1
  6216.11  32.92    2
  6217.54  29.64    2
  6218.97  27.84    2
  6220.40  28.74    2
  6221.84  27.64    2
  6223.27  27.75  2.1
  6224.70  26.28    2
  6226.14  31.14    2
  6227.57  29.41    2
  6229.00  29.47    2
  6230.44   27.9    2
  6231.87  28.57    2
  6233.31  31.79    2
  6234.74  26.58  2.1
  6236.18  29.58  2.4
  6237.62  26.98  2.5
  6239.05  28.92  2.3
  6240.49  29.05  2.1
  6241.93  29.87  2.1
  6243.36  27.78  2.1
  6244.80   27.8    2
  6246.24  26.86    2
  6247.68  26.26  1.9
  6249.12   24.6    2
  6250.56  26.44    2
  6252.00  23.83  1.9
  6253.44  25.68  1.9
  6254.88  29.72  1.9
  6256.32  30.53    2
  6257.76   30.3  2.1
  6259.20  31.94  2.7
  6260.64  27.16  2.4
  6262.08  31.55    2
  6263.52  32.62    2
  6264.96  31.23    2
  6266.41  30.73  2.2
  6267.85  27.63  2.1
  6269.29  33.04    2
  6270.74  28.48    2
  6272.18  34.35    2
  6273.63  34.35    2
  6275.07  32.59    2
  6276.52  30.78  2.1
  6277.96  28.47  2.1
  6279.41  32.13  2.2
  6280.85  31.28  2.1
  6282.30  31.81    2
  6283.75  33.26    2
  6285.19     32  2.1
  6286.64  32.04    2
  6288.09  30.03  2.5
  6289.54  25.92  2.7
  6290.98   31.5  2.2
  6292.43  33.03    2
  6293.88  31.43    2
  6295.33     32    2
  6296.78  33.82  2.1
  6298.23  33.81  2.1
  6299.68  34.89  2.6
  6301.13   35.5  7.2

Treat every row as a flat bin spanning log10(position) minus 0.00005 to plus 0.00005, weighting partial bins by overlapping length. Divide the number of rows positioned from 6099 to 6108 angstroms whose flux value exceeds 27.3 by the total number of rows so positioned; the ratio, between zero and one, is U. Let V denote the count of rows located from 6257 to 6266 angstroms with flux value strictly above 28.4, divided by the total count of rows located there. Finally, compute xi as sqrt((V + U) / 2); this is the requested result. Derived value 0.76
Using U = 0.33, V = 0.83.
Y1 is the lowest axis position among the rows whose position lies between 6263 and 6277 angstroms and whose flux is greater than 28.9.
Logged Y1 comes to 6263.52 angstroms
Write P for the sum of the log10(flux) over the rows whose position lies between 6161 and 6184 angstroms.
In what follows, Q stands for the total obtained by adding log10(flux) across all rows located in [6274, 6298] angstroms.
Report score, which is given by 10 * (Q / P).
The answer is 10.3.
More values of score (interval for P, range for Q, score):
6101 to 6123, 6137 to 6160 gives 9.8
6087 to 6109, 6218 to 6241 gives 10.2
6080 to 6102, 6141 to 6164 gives 9.8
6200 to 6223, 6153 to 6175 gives 9.7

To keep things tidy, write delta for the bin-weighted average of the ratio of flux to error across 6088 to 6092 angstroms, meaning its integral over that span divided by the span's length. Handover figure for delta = 14.0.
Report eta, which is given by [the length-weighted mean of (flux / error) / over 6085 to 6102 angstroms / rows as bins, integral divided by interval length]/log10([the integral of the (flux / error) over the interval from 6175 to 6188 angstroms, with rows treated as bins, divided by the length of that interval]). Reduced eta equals 11.5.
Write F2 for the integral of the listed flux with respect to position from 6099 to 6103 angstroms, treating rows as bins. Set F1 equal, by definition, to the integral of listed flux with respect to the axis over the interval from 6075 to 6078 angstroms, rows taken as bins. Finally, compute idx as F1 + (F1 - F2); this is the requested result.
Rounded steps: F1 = 75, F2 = 112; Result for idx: 38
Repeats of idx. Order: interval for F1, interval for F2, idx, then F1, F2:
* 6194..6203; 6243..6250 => 328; 257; 186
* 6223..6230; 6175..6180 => 263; 202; 141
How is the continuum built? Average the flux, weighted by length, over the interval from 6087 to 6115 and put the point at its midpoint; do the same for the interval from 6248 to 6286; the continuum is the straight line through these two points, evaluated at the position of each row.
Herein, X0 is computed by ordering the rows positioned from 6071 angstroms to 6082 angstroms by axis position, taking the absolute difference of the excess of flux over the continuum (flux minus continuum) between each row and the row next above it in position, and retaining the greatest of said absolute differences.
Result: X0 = 3.9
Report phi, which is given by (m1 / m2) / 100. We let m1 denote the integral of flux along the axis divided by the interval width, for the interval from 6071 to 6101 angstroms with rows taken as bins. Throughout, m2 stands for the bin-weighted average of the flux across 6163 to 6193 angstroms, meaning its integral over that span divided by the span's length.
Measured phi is 0.0094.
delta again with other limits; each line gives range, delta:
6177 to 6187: 14.3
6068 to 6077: 13.2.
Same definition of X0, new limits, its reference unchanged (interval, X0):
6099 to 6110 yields 5.0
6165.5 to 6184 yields 5.5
